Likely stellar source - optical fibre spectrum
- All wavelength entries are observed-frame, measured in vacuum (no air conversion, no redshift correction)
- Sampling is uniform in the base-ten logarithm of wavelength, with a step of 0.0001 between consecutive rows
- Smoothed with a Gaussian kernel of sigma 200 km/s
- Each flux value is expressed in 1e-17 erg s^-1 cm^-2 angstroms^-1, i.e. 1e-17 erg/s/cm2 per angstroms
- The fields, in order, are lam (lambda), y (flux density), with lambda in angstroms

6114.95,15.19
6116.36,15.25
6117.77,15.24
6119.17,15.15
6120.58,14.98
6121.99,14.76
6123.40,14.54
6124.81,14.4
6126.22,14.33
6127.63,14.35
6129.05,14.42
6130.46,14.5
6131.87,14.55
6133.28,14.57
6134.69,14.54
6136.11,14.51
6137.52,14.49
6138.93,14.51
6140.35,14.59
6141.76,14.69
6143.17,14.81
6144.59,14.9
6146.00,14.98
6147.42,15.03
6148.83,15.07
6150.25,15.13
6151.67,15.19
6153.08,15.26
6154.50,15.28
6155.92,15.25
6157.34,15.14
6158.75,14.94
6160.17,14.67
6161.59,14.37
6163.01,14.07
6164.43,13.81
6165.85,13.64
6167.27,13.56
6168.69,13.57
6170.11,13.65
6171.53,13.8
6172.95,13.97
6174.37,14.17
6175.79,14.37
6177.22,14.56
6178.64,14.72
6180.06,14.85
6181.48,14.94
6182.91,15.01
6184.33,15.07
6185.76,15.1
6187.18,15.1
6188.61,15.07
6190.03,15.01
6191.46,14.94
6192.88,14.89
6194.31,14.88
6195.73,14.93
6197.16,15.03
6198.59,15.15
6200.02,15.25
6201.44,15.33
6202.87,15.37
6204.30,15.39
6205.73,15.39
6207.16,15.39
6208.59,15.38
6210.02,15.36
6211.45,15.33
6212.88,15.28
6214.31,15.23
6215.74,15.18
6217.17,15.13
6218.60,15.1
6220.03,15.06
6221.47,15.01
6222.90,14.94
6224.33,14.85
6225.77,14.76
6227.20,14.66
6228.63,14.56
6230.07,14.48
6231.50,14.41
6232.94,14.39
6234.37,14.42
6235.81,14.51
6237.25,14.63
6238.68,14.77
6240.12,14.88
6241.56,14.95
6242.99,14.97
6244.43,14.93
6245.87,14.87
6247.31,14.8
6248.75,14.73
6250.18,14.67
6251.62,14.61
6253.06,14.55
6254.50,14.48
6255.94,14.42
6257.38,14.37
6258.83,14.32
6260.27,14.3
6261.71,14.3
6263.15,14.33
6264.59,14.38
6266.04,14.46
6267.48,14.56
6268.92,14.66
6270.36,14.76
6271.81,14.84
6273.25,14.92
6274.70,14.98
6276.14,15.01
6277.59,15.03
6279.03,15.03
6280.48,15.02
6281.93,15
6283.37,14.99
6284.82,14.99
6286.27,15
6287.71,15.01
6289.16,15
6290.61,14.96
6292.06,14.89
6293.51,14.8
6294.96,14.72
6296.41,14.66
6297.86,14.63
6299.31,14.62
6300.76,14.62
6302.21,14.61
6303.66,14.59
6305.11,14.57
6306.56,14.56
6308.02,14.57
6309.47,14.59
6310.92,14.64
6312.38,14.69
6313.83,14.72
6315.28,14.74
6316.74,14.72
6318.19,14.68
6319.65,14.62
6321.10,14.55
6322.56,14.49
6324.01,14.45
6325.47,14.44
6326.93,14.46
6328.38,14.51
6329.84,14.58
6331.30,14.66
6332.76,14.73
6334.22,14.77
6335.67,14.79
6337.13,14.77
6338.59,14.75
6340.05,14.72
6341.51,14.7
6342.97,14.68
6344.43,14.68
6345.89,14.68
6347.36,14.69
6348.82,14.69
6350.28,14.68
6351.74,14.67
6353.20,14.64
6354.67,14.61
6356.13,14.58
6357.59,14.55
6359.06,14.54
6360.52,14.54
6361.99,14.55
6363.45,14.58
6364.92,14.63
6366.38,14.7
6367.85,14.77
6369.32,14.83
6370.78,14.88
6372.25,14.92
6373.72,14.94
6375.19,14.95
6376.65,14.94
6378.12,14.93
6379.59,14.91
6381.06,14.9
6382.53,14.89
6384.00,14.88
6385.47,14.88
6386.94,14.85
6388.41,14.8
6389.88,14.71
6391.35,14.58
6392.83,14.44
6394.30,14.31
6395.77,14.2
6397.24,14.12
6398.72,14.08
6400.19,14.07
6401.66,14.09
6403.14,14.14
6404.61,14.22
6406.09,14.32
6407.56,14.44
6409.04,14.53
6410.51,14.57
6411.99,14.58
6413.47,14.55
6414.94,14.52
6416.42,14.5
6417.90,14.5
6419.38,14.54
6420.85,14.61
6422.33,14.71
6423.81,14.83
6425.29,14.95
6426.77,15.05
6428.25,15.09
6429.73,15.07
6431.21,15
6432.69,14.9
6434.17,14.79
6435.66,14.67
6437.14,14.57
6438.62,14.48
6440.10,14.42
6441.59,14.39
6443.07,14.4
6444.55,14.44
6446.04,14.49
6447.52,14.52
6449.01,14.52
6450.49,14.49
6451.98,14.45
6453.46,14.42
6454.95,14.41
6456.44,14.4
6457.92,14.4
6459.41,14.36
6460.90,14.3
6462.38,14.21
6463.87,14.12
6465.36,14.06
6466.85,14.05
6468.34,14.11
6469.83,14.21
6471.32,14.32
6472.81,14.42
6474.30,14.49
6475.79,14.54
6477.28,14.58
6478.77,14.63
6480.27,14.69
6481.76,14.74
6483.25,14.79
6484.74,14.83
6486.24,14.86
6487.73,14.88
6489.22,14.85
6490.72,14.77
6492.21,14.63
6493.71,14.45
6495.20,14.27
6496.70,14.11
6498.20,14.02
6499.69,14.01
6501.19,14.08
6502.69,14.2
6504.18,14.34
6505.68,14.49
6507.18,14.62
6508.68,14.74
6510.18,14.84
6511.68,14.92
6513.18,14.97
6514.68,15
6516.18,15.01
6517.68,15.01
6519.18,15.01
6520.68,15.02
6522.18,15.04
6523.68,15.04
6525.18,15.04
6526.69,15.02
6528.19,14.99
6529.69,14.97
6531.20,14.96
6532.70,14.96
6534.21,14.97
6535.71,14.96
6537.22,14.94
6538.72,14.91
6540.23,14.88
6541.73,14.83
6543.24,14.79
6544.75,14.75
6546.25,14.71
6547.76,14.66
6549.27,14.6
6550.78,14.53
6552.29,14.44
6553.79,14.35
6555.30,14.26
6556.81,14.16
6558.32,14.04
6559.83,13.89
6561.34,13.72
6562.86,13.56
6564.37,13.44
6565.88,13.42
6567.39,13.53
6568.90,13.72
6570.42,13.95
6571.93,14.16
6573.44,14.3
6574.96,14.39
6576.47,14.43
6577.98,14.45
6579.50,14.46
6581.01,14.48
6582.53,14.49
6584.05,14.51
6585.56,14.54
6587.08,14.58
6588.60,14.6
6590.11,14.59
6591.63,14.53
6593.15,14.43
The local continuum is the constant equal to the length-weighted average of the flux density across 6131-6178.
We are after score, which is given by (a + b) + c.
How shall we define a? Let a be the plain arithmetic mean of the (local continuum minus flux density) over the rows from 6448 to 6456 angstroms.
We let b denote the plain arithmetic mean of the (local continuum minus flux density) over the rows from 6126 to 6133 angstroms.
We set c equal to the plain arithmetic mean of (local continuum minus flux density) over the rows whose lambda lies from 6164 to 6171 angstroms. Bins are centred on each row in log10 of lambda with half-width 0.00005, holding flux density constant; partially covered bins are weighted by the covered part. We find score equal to 1.07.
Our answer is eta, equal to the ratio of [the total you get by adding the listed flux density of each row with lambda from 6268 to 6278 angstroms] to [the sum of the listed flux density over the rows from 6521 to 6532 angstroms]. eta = 0.99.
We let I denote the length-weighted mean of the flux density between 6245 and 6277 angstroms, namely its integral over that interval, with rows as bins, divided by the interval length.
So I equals 14.6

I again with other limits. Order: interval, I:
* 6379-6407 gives 14.5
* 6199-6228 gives 15.2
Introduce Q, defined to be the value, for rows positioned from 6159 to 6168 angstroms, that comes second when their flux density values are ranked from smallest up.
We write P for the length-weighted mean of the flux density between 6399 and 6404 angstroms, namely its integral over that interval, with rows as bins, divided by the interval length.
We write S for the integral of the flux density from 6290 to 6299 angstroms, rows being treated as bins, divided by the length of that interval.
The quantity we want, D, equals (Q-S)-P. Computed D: -15.2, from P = 14.1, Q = 13.64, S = 14.8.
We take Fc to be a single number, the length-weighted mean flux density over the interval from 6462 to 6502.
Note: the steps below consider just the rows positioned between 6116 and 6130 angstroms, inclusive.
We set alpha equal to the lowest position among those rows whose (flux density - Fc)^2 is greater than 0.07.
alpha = 6116.36 angstroms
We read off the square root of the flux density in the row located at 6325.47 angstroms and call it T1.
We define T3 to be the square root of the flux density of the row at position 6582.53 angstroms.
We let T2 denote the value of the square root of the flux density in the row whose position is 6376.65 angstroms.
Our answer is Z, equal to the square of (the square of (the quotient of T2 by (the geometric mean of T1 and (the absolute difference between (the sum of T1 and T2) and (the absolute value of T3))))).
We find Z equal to 1.04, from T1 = 3.80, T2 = 3.87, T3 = 3.81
